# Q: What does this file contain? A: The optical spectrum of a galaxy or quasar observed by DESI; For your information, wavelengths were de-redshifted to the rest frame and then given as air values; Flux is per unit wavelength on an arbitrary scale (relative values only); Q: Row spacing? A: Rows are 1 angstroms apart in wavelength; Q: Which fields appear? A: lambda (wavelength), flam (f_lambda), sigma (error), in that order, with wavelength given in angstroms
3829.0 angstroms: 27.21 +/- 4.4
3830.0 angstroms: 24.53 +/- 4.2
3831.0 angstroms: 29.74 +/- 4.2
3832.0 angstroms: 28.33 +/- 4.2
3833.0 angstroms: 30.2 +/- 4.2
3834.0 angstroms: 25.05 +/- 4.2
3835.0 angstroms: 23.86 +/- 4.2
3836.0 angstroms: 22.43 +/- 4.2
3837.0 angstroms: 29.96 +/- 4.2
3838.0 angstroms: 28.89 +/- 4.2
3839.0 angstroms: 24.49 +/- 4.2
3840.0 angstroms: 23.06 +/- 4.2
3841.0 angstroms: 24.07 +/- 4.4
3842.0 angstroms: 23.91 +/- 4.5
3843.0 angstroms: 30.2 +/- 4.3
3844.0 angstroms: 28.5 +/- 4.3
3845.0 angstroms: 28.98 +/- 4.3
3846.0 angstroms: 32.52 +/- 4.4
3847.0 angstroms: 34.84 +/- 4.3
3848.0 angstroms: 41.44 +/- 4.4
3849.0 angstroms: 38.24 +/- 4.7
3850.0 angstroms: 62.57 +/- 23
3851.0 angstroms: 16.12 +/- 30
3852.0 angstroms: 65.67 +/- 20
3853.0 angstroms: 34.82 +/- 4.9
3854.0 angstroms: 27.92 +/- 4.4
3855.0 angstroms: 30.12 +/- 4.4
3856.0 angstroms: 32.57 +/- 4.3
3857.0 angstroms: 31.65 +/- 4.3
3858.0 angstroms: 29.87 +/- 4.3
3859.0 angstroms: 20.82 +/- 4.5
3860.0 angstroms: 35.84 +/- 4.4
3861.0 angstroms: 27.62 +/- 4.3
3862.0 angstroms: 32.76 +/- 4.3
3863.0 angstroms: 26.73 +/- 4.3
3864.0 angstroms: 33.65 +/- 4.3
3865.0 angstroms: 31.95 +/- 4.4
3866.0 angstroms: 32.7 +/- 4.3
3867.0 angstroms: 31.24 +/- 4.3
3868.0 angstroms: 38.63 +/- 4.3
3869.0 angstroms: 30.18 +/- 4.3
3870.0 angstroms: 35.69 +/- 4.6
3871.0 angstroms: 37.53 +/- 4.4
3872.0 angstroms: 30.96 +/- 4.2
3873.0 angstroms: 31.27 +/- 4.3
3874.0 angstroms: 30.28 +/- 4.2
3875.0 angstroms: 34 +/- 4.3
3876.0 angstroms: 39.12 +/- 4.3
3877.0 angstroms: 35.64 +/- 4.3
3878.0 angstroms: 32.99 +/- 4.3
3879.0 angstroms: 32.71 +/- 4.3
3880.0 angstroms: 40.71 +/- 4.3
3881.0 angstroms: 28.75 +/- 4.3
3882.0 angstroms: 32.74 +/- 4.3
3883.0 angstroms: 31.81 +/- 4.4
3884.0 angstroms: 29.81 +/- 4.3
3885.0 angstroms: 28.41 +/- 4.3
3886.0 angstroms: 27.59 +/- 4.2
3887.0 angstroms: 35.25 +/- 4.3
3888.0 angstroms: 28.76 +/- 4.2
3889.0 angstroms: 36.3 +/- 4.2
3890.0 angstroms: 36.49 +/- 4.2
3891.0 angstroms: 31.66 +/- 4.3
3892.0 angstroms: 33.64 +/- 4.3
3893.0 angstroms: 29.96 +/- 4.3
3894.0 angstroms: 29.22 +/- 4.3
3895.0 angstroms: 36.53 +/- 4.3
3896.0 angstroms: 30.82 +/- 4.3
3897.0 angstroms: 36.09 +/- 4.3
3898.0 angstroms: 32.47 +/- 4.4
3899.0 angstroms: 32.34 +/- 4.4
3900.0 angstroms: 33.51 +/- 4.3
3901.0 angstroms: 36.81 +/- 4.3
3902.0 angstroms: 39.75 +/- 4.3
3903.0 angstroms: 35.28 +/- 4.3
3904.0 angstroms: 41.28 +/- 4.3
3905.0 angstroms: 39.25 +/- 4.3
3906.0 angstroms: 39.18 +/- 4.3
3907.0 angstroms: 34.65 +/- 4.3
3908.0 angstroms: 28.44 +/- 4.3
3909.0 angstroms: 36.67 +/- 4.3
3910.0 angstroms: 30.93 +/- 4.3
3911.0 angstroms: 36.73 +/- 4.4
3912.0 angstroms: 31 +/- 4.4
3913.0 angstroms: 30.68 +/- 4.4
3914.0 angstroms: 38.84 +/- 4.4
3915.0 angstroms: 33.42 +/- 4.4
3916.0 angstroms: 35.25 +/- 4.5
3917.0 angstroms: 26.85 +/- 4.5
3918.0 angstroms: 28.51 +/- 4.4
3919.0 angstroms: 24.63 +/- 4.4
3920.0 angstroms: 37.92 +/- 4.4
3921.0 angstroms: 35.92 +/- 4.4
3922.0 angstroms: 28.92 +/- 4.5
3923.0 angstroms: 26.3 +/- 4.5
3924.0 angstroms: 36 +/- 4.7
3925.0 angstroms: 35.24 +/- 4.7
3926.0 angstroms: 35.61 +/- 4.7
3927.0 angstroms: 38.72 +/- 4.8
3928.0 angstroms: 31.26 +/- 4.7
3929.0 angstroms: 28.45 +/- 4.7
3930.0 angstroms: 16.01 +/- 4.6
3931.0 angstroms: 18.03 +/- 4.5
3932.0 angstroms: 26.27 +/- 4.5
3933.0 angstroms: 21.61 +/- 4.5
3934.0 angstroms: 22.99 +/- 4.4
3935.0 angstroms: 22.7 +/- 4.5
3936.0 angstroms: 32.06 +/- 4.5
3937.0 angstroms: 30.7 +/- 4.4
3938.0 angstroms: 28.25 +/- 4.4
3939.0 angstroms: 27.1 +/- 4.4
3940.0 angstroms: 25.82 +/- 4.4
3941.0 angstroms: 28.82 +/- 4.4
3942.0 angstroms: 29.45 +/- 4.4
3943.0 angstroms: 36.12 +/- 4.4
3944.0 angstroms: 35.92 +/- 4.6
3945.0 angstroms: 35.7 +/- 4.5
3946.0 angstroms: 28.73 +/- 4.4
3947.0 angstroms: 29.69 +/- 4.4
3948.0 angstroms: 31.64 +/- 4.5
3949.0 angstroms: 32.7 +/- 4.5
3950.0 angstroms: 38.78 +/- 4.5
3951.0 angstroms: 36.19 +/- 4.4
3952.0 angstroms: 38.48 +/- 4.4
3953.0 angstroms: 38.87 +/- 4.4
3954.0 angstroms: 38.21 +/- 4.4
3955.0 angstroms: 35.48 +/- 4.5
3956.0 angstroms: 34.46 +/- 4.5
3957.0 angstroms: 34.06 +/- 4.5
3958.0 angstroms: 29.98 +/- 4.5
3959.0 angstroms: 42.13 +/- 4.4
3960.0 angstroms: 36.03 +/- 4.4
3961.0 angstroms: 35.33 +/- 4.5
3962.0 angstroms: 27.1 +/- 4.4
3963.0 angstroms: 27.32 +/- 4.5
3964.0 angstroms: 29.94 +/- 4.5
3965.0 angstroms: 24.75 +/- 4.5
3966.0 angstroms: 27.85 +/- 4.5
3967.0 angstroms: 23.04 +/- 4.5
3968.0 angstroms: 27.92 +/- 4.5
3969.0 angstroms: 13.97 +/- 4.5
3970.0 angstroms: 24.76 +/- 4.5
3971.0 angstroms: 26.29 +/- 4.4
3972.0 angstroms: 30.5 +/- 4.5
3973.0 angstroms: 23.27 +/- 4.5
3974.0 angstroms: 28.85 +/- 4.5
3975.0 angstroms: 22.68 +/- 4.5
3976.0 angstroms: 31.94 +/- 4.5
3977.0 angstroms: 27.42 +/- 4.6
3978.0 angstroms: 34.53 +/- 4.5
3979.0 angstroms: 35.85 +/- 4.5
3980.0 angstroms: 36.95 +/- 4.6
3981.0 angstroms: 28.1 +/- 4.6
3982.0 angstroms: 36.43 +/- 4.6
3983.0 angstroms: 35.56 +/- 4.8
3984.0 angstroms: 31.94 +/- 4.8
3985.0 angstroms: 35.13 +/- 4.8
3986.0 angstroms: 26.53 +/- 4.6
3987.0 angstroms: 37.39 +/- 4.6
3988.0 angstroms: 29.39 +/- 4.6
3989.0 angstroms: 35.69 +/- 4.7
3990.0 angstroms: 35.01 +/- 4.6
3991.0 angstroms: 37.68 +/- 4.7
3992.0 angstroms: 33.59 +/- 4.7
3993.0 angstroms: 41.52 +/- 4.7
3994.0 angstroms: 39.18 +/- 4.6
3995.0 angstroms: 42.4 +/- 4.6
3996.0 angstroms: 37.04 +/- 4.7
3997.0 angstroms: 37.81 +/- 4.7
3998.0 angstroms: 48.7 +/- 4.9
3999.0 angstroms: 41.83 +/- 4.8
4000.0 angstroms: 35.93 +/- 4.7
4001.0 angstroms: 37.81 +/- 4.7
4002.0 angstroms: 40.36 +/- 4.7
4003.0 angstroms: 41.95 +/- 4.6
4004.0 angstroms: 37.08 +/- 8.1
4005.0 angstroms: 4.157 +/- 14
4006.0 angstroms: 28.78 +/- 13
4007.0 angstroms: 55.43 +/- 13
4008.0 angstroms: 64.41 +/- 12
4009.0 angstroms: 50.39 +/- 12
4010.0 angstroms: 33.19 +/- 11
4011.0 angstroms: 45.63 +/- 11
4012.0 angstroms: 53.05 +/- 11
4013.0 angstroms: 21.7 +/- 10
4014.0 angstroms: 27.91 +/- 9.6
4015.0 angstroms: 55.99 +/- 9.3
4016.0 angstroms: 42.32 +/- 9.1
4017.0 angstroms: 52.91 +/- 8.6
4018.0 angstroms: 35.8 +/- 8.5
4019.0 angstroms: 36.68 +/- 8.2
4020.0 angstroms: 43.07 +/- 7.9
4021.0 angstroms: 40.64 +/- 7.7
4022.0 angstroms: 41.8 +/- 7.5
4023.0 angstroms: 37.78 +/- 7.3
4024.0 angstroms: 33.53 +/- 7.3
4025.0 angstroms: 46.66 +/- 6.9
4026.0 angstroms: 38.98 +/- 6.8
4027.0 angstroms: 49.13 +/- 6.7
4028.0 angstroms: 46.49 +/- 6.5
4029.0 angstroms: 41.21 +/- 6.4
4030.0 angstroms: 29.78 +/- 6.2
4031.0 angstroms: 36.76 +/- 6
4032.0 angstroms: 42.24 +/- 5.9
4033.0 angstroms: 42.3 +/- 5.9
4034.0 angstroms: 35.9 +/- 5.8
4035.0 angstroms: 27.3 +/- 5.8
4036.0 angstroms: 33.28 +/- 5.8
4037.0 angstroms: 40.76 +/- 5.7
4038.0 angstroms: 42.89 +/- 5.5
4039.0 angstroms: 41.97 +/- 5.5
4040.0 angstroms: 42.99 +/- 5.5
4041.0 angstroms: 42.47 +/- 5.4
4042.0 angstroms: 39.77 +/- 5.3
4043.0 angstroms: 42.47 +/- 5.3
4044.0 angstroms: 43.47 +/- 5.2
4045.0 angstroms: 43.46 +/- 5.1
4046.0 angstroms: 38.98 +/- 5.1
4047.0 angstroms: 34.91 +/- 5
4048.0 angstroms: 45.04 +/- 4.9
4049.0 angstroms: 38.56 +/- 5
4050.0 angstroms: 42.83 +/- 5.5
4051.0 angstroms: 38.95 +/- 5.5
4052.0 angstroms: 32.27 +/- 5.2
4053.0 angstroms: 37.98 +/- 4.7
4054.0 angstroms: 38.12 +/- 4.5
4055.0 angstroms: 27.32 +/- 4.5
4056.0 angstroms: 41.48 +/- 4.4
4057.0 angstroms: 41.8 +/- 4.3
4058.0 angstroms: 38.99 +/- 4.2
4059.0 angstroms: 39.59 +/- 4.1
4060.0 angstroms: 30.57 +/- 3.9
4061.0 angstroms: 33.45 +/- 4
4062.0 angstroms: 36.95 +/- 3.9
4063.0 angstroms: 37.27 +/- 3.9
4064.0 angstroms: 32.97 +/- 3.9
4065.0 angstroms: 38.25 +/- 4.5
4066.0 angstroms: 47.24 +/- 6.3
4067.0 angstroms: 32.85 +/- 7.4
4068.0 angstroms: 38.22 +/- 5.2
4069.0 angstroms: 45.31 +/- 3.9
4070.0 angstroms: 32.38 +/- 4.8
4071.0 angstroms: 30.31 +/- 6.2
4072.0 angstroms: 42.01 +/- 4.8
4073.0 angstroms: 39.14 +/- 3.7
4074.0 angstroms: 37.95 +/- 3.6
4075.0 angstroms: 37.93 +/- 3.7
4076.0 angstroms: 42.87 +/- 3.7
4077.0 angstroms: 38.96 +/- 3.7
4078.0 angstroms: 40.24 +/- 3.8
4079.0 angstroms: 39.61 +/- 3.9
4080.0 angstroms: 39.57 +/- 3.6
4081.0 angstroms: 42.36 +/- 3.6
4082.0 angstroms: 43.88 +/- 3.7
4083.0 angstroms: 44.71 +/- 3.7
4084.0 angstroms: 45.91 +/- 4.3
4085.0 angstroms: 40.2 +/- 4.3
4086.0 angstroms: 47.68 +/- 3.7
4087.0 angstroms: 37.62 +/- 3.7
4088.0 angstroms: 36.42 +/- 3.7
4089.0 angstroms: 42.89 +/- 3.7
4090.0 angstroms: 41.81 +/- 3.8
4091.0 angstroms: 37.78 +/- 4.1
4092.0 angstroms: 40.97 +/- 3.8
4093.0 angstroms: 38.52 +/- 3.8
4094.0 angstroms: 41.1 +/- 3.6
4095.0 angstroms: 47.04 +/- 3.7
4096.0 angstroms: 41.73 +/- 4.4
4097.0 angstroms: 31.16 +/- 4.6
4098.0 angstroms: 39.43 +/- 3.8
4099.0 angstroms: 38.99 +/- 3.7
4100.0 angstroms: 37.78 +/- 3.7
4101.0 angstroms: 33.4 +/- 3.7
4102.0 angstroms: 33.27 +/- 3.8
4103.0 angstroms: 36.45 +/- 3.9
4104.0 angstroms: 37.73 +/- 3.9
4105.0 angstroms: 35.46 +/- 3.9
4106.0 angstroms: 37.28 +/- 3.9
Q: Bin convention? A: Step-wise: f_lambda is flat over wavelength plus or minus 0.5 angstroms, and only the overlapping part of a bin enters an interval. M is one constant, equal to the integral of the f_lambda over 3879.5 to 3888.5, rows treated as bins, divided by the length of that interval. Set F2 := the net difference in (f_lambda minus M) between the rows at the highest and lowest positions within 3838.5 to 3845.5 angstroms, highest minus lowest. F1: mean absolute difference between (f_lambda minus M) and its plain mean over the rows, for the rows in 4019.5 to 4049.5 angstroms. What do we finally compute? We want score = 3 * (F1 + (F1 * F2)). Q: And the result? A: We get 62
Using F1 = 3.8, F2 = 4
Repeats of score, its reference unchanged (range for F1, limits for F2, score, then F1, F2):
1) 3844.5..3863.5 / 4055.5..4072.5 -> 36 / 7.7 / 1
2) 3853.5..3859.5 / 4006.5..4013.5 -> -292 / 3.0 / -34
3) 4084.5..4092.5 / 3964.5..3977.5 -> 29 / 2.7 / 3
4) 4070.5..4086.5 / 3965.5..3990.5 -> 72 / 2.9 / 7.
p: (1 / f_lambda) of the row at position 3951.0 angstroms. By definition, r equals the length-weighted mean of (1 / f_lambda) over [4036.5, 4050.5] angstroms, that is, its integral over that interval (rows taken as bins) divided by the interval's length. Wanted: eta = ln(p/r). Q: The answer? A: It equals 0.1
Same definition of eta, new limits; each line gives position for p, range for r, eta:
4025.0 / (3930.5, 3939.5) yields -0.6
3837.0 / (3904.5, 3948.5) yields 0.0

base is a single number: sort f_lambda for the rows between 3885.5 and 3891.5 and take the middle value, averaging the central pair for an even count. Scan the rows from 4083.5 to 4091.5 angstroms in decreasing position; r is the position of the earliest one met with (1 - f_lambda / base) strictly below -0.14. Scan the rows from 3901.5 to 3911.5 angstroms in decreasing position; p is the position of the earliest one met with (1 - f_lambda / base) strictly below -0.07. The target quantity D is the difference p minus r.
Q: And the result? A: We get -179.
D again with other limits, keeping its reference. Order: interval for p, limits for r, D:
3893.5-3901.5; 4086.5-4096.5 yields -195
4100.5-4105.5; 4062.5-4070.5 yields 35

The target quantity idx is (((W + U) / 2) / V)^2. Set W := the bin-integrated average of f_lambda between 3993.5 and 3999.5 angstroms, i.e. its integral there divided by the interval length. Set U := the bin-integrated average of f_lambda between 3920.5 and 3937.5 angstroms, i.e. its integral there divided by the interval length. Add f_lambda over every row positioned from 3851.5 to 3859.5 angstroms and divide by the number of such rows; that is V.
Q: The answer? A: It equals 1.0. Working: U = 29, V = 34.2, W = 41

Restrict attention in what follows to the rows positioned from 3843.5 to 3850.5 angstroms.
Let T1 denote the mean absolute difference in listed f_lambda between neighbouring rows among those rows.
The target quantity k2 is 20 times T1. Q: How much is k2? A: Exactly 135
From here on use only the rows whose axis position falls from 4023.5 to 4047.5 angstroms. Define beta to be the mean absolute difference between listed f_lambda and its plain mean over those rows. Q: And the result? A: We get 4.2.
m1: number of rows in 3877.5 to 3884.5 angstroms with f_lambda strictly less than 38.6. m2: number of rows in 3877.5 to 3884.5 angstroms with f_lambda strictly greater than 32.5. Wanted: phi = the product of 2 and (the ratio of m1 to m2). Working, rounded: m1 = 6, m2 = 4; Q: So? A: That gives 3.0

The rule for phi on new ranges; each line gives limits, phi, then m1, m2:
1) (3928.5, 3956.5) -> 4.7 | 26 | 11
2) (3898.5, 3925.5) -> 2.6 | 22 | 17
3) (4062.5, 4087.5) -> 0.9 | 10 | 23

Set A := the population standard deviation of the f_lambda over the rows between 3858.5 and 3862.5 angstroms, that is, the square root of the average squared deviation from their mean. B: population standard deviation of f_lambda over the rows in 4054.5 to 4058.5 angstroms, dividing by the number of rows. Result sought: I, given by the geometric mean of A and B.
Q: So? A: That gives 5.8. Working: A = 5.7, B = 5.9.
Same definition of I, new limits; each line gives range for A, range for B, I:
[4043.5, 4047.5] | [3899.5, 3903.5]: 2.9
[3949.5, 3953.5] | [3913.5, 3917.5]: 2.2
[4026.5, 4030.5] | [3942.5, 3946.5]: 4.8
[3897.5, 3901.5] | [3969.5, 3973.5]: 2.2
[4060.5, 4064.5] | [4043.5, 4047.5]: 2.6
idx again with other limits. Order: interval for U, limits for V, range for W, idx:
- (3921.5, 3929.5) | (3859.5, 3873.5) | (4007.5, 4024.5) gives 1.3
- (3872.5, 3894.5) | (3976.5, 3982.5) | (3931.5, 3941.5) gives 0.8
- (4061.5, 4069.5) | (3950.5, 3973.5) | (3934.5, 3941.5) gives 1.2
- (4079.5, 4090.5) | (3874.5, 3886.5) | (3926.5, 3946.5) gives 1.1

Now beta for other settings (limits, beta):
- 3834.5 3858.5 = 7.3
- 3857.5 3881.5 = 3.2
